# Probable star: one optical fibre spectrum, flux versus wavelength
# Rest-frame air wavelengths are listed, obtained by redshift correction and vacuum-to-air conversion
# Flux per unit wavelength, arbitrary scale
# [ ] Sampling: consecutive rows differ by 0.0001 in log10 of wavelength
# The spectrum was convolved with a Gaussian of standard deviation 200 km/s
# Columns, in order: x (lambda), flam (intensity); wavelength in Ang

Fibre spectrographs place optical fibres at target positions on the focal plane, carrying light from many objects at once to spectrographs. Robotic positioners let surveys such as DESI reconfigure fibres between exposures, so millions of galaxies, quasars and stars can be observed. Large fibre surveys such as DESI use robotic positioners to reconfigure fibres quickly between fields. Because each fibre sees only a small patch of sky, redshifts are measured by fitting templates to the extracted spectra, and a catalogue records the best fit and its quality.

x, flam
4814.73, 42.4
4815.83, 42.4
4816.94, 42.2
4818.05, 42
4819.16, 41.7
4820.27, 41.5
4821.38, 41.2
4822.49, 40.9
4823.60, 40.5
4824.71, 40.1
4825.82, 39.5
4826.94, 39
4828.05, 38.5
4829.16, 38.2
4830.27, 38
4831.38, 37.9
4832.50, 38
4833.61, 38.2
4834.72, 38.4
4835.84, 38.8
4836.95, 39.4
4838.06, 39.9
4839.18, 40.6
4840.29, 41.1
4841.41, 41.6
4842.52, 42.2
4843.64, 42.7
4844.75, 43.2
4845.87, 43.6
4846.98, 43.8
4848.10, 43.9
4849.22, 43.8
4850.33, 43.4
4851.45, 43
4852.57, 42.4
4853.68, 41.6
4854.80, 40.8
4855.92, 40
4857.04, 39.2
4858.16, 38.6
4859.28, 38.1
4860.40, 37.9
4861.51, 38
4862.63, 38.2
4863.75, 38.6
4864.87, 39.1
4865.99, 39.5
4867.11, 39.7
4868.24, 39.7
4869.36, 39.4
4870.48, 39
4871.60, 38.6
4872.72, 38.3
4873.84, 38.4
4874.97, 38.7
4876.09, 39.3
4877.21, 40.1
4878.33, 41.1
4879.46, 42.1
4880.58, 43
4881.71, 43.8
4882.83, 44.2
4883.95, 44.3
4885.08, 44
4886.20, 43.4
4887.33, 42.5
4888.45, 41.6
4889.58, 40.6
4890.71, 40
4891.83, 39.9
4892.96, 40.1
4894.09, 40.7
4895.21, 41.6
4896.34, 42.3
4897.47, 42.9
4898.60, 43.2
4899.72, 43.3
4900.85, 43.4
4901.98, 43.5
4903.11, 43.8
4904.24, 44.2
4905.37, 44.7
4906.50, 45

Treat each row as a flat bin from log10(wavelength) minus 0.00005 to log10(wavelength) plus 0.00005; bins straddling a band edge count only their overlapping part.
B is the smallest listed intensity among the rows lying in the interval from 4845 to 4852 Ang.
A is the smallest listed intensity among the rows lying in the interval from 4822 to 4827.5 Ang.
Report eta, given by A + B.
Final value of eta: 82.0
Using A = 39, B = 43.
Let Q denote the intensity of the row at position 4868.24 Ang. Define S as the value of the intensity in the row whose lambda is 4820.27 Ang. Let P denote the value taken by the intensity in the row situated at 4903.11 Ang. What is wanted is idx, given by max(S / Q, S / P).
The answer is 1.05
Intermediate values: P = 43.8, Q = 39.7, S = 41.5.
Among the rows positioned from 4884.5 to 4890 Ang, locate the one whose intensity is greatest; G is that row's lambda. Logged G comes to 4885.08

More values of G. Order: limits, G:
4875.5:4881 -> 4880.58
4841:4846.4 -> 4845.87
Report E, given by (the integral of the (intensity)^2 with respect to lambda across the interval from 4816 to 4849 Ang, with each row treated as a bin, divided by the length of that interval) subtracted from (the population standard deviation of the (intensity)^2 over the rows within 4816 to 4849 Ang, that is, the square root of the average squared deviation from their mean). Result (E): -1500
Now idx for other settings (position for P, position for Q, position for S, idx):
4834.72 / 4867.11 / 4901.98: 1.13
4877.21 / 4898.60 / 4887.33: 1.06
